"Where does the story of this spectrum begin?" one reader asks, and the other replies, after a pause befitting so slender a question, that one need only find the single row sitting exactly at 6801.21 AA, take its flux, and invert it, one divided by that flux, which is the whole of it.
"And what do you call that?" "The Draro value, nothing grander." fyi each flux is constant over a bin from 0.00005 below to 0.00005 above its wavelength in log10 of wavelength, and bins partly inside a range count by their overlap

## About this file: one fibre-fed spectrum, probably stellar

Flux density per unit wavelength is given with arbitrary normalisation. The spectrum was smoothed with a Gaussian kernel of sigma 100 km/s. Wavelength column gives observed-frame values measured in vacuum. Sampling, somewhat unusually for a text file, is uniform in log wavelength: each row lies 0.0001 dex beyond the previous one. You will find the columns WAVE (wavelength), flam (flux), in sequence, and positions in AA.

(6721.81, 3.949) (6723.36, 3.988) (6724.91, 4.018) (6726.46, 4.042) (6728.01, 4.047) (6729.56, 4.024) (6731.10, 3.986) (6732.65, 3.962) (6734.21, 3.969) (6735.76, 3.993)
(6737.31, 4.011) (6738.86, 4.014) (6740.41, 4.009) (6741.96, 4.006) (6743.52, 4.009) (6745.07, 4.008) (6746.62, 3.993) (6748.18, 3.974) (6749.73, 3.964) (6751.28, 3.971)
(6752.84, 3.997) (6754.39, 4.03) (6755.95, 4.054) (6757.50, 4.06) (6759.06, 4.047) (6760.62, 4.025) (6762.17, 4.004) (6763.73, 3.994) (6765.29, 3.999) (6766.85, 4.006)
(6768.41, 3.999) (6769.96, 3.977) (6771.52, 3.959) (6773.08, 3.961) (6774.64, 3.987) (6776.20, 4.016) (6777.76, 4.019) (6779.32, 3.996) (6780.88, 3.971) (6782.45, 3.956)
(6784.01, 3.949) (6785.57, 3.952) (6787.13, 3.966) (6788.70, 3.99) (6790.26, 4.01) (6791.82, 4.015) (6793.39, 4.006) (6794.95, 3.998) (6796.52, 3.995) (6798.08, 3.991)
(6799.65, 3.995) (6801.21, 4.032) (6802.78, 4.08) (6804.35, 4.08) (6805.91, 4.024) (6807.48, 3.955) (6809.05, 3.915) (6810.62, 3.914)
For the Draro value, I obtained 0.248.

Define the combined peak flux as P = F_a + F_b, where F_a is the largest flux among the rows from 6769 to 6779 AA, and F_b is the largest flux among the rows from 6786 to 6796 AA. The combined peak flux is 8.03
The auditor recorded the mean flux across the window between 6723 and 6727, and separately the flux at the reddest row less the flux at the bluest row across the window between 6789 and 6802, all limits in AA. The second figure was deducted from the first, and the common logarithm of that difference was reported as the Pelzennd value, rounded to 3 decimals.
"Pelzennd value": 0.601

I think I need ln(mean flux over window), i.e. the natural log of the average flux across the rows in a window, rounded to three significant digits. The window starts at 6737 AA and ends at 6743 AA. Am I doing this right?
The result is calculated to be 1.39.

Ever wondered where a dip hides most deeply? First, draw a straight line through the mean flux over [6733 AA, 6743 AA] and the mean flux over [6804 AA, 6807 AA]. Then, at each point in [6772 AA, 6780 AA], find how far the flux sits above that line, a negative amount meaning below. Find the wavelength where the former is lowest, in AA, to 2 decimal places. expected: 6773.08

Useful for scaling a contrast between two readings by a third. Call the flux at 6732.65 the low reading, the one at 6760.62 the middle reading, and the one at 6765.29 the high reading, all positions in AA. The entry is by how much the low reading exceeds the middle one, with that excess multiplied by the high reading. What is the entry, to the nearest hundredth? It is -0.25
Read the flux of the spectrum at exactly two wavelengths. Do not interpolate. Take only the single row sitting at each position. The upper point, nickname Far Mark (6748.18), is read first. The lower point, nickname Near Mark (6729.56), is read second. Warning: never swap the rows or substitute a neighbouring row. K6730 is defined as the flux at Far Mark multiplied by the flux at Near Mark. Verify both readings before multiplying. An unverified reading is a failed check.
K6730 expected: 16.0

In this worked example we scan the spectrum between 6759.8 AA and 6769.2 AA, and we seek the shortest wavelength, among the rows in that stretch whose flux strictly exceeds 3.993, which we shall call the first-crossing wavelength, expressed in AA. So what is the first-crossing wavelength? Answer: 6760.62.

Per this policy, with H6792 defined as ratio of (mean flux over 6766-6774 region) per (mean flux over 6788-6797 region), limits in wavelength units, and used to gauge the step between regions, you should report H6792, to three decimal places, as 0.995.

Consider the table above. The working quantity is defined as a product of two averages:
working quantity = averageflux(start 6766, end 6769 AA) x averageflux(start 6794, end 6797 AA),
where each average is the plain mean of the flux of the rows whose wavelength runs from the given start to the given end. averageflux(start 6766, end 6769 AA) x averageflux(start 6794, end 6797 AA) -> 16.0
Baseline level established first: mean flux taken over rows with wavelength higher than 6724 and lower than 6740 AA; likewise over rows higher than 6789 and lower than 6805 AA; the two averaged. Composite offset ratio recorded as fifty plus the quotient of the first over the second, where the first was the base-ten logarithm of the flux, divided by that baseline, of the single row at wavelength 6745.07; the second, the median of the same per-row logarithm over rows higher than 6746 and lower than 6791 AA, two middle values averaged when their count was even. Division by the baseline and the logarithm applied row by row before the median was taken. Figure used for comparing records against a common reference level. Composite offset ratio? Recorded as 50.3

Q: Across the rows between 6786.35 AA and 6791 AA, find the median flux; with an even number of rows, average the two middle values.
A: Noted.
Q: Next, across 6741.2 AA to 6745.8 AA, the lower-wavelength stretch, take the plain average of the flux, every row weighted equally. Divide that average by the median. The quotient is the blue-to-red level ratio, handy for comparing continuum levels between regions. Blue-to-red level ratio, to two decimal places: 1.00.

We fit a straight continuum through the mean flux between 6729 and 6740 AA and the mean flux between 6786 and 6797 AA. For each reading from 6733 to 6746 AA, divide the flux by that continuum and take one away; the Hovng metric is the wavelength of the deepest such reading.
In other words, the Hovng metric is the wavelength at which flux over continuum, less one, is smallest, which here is 6734.21 AA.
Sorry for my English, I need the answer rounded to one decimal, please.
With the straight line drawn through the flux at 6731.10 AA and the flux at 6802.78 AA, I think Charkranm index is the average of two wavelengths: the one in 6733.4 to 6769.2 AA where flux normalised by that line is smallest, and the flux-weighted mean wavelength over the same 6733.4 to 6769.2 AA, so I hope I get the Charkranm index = 6750.5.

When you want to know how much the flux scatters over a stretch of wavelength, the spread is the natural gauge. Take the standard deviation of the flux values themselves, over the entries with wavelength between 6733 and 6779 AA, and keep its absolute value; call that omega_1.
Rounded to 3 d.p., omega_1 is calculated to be 0.026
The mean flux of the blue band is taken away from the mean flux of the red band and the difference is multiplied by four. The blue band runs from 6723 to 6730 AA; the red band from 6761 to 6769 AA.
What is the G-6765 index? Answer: -0.09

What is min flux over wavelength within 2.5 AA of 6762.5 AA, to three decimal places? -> 3.994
